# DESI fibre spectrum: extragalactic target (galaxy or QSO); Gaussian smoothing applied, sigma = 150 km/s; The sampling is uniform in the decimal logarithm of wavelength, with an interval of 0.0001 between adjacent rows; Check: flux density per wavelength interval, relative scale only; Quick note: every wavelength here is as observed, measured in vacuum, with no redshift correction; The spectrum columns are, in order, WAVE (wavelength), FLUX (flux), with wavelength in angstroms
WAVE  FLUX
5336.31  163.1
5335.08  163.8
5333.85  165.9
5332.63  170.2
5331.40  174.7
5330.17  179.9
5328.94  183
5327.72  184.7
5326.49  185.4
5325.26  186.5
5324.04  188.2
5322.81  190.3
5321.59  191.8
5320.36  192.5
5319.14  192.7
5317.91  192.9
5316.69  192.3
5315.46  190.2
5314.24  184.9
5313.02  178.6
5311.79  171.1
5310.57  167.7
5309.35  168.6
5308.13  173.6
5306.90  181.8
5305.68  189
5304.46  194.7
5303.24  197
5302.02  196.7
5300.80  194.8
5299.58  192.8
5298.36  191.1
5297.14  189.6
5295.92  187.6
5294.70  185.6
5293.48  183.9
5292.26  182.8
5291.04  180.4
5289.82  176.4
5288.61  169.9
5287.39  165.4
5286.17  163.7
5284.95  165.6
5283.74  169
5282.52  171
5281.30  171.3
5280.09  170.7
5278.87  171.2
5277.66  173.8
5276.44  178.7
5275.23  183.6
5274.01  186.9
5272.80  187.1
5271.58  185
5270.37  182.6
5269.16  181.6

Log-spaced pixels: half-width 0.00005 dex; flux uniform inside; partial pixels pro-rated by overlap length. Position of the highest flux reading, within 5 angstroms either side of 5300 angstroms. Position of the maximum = 5303.24 angstroms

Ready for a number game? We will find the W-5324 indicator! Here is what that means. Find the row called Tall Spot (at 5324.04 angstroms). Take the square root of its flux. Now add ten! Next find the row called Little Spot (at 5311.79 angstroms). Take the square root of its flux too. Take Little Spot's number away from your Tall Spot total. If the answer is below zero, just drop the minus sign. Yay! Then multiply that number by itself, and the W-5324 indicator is 113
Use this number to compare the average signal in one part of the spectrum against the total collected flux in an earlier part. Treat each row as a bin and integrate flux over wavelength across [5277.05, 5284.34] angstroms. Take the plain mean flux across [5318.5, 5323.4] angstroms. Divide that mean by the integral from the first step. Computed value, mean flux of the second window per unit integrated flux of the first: 0.15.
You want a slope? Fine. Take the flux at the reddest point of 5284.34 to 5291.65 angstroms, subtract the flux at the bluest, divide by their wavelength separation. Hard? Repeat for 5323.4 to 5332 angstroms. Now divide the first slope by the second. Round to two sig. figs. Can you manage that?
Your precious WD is -1.3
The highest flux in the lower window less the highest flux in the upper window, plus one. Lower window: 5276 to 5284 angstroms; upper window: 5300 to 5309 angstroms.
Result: -17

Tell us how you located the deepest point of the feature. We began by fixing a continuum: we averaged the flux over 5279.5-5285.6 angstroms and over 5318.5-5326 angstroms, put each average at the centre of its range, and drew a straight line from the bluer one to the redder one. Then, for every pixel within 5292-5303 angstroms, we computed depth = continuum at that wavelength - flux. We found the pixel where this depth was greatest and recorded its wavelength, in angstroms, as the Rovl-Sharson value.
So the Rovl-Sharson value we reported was 5292.26 angstroms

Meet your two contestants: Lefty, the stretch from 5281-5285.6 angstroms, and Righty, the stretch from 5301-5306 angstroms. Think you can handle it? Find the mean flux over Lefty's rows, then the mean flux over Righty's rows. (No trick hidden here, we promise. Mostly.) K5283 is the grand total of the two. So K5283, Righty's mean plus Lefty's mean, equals 364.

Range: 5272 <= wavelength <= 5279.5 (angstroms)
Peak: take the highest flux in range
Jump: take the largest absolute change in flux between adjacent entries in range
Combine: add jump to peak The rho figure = 192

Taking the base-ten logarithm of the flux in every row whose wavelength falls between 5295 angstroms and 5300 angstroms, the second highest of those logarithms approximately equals 2.28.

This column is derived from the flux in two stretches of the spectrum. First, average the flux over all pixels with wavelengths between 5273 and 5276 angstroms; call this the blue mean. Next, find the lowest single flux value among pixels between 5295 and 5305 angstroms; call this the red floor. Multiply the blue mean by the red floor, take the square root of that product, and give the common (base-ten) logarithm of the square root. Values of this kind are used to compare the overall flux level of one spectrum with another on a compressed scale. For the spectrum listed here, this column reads 2.27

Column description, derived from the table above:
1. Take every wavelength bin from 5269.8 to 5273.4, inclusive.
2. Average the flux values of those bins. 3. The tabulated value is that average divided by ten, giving 18.5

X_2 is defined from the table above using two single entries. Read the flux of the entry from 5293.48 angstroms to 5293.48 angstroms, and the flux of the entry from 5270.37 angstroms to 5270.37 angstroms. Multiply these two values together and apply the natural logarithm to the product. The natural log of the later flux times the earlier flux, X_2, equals 10.4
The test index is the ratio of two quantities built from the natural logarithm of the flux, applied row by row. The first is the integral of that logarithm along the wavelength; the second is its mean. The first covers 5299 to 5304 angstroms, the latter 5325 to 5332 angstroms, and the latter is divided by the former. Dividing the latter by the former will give 0.20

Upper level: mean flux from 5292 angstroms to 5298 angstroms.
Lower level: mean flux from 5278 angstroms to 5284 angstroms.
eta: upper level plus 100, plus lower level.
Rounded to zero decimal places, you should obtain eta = 457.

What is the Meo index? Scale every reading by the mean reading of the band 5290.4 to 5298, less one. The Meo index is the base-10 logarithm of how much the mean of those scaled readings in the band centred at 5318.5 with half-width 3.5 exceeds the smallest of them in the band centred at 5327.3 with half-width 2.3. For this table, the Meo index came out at -1.31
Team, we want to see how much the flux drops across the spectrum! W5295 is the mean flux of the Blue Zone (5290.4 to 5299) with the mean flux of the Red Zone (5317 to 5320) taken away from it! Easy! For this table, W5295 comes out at -7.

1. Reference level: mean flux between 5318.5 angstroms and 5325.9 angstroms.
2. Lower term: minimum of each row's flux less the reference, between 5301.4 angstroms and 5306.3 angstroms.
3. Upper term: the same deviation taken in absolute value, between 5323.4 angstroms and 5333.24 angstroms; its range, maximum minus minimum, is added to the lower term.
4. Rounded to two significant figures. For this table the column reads 17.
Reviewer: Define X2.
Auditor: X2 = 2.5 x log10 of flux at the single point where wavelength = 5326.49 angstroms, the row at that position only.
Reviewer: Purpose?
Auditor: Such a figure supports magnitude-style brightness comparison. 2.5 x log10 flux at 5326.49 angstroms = 5.67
